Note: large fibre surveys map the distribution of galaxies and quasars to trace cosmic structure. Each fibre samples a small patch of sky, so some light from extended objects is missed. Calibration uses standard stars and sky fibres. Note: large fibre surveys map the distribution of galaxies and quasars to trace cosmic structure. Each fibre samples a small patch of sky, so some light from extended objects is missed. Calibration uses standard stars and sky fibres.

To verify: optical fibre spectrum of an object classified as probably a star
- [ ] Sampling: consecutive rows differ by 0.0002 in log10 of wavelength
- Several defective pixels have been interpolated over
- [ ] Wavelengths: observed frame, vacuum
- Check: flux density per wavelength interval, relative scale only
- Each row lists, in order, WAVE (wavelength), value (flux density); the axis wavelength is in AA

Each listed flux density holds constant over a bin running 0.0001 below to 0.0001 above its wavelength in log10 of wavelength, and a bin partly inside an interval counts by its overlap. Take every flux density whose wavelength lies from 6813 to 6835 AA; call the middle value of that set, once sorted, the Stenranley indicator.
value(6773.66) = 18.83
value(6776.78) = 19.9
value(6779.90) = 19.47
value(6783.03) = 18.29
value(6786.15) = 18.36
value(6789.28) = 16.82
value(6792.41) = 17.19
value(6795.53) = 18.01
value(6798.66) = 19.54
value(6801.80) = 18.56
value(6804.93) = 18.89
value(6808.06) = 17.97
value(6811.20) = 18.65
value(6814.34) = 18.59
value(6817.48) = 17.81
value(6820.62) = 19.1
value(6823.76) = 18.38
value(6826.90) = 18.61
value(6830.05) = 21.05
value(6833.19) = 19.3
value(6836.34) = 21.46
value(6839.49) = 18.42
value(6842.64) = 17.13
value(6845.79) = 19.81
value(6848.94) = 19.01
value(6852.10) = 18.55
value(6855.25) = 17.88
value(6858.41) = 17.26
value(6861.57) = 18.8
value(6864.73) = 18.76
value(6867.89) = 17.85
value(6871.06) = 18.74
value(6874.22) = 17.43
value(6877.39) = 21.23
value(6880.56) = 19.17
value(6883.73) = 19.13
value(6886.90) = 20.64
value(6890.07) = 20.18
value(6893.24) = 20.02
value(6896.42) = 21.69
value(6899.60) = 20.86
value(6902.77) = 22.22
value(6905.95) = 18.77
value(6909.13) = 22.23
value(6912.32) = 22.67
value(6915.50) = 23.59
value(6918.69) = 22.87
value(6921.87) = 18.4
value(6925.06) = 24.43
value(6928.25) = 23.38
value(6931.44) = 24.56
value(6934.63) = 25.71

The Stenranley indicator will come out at 18.6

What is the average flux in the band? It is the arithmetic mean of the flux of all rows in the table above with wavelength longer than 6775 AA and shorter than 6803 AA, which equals 18.5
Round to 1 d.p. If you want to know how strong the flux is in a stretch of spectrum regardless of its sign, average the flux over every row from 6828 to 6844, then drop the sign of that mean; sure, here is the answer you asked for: 19.5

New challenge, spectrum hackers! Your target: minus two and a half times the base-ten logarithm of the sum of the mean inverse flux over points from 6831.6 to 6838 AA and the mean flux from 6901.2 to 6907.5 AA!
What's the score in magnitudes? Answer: -3.28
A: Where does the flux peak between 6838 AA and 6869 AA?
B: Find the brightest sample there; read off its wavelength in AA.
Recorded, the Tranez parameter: 6845.79 AA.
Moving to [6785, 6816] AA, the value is 6798.66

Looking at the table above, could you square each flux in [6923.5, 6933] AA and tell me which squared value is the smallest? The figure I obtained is 547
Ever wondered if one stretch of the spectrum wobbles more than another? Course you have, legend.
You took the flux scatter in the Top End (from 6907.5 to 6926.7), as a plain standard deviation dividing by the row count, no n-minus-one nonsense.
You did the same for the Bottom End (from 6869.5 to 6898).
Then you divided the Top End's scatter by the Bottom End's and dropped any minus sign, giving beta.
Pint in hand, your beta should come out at 1.5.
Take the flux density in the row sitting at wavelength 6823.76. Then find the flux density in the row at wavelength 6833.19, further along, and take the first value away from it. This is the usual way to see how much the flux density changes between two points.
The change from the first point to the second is 1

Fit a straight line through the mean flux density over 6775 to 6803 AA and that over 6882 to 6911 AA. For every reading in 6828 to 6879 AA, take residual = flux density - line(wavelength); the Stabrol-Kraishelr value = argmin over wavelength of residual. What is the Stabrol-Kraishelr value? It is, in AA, 6874.22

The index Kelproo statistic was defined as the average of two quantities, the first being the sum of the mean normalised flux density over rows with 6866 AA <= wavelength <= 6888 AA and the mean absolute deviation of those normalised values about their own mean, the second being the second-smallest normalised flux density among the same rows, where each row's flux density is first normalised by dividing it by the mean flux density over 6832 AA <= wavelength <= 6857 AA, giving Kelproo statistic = 1.00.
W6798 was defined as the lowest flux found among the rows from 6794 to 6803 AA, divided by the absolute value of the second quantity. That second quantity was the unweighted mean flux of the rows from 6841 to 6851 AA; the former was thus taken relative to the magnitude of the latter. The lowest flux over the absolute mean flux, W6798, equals 0.97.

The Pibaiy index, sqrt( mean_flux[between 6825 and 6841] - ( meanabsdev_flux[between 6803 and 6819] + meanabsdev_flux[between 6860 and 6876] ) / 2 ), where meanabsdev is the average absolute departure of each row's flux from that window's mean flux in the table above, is 4.39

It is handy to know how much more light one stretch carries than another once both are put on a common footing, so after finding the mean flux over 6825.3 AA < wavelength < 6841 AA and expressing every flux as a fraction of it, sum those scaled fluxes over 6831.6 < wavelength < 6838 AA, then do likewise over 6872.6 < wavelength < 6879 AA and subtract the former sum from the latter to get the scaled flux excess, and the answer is -0.11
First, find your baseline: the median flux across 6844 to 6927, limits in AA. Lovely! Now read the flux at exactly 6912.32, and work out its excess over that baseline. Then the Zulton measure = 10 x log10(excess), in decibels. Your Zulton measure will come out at 5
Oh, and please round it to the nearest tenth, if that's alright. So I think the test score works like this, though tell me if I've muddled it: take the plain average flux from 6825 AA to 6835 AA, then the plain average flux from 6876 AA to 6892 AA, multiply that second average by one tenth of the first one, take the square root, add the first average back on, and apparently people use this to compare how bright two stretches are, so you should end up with 25.9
